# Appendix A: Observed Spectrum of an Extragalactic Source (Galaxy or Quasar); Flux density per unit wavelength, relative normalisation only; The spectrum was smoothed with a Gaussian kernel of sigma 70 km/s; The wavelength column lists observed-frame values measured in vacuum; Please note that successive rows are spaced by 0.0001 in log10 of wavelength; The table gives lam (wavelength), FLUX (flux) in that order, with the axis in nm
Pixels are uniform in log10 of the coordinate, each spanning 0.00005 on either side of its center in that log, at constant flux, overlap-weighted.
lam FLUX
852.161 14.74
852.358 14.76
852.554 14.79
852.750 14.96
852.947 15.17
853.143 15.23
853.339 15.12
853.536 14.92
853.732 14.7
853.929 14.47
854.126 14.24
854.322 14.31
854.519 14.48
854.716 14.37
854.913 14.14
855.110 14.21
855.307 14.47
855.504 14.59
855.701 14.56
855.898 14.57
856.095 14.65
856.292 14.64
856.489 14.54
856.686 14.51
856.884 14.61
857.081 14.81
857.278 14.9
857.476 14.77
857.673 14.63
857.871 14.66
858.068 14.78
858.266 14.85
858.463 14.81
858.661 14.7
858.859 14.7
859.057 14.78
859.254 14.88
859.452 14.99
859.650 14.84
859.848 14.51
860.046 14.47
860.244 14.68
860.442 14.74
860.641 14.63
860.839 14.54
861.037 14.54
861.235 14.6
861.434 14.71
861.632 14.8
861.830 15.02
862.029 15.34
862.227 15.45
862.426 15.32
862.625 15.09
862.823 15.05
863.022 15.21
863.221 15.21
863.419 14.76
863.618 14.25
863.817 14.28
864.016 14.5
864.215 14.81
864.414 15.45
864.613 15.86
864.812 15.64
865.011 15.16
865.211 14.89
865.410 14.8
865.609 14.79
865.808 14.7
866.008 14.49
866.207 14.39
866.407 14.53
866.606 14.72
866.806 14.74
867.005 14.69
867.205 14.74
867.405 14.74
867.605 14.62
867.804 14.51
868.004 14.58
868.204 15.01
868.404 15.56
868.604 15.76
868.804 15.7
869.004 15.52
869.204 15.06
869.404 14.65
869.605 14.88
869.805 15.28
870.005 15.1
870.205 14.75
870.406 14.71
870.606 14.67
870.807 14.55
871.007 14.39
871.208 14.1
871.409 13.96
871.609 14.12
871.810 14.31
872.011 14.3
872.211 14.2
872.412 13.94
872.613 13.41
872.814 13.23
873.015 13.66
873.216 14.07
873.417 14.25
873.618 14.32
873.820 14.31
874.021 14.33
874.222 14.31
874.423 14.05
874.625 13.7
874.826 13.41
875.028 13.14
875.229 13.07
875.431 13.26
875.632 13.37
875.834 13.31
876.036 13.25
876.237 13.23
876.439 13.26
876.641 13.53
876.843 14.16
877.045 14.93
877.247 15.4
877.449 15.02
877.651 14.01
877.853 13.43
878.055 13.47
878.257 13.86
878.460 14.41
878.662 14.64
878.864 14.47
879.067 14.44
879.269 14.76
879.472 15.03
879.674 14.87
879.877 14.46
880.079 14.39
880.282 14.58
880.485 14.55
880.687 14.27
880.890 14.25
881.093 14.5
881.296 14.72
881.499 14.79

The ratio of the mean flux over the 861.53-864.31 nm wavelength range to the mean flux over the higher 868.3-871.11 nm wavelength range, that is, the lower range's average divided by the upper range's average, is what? 0.99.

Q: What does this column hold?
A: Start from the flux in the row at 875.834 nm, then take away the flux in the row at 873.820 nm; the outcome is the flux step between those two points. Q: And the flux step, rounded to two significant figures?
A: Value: -1.0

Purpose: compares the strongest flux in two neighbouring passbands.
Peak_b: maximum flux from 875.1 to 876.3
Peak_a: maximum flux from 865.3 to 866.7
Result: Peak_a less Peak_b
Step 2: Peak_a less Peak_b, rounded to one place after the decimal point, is 1.4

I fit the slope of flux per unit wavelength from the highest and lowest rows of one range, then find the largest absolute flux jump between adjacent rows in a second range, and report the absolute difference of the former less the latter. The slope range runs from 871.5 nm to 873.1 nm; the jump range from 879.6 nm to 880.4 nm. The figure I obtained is 0.74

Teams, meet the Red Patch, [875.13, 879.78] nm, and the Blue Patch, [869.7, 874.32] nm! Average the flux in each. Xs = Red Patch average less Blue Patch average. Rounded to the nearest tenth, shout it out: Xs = -0.2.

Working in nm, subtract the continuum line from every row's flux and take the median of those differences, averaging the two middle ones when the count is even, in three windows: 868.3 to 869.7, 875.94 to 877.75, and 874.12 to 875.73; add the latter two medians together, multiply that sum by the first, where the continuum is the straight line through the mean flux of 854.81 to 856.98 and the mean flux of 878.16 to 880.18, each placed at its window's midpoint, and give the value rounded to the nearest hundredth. -1.66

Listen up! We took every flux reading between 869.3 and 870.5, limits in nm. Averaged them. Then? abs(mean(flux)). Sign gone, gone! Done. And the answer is 14.9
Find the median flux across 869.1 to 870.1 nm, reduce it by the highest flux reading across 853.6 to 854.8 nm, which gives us 0.4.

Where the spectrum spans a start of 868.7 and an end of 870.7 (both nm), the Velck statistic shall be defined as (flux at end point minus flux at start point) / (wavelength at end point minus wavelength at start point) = -0.57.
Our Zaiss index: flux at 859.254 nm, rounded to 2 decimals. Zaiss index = 14.88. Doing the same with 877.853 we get 13.43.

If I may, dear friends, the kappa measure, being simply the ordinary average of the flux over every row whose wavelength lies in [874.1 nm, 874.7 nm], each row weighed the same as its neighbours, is 14.0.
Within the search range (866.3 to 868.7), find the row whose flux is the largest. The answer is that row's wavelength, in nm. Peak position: 868.604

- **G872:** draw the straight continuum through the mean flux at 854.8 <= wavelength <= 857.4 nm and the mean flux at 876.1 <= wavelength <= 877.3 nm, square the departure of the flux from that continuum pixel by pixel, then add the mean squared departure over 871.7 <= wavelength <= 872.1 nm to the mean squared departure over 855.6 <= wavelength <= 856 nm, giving 0.0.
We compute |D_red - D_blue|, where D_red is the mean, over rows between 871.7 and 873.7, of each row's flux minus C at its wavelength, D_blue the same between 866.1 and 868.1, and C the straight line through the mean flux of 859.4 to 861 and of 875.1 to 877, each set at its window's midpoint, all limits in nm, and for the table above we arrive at 0.2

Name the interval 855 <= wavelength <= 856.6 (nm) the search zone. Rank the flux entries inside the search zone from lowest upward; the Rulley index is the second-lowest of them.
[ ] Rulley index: 14.47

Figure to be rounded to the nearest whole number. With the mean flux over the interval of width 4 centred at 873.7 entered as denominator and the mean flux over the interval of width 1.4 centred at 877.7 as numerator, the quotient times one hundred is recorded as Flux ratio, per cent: 103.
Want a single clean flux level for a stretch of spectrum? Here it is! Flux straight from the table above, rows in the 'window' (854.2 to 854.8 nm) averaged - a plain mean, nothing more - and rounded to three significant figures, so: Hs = 14.4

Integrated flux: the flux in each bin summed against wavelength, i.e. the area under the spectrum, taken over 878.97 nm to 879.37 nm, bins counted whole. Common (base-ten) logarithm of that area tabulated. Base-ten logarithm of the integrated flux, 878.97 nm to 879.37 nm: 0.77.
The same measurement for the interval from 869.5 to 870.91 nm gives 1.32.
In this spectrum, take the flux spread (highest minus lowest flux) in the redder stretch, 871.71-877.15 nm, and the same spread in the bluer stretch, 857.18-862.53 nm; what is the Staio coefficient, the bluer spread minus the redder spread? -0.9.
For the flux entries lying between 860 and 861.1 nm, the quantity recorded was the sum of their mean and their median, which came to 29.2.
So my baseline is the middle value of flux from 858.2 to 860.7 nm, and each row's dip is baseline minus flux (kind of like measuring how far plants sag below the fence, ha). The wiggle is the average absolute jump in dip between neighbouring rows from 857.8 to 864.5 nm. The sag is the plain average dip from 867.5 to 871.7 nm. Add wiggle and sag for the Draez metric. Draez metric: 0.1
